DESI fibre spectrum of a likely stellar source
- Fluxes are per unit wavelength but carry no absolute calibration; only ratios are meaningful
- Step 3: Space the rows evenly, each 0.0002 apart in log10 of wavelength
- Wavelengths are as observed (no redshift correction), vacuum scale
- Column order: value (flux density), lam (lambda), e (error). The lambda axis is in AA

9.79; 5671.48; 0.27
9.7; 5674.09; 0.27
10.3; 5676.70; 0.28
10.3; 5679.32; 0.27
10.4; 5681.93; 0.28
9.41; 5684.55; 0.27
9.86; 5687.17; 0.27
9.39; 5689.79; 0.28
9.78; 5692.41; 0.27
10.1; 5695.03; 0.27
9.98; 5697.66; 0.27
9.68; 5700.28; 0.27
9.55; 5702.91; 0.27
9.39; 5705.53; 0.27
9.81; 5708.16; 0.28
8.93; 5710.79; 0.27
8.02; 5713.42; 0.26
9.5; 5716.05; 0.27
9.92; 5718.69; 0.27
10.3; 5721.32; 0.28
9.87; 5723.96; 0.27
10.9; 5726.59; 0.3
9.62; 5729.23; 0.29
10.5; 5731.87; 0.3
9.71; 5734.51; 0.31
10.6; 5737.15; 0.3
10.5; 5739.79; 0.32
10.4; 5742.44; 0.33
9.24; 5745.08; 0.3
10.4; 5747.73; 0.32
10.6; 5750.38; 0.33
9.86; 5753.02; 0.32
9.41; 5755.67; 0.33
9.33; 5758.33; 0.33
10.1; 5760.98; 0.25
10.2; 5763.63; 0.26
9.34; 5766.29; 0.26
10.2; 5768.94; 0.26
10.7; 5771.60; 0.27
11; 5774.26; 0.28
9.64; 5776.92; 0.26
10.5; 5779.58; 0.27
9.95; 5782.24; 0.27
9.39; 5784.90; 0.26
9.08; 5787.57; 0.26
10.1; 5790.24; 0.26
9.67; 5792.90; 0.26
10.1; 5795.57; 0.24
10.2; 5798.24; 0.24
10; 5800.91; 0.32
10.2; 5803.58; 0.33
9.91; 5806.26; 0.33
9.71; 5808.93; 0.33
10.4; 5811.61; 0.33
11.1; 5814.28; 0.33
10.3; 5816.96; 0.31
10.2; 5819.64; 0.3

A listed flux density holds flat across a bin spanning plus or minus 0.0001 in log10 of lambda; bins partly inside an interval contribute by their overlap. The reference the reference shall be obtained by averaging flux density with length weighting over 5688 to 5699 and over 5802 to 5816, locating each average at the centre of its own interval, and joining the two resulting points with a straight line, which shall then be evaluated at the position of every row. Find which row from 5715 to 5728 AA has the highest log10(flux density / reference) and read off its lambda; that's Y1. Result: 5726.59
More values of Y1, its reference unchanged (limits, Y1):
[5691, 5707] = 5695.03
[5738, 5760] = 5750.38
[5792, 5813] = 5811.61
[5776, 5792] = 5779.58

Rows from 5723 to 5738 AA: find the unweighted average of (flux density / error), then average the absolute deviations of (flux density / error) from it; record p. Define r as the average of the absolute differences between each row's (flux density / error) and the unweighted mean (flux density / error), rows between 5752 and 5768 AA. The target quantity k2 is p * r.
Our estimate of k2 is 7.4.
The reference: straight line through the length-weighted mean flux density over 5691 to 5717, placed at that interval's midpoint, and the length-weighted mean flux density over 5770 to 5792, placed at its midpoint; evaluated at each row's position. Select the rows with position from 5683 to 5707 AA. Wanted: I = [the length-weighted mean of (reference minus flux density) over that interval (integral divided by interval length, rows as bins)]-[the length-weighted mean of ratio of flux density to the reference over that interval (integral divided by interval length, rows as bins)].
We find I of -1.3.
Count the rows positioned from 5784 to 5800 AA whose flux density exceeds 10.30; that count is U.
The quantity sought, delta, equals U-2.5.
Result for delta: -2.5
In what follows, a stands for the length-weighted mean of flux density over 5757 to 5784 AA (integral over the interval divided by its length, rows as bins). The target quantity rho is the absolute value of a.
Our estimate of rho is 10.1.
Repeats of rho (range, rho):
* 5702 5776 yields 9.9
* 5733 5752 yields 10.2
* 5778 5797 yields 9.8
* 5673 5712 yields 9.8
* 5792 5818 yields 10.2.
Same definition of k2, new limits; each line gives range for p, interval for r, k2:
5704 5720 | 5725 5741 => 2.4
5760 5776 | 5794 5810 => 5.3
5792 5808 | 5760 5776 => 5.0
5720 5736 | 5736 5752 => 1.8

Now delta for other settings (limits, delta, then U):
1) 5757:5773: -1.5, 1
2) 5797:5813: -1.5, 1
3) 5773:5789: -0.5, 2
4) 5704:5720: -2.5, 0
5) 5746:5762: -0.5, 2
